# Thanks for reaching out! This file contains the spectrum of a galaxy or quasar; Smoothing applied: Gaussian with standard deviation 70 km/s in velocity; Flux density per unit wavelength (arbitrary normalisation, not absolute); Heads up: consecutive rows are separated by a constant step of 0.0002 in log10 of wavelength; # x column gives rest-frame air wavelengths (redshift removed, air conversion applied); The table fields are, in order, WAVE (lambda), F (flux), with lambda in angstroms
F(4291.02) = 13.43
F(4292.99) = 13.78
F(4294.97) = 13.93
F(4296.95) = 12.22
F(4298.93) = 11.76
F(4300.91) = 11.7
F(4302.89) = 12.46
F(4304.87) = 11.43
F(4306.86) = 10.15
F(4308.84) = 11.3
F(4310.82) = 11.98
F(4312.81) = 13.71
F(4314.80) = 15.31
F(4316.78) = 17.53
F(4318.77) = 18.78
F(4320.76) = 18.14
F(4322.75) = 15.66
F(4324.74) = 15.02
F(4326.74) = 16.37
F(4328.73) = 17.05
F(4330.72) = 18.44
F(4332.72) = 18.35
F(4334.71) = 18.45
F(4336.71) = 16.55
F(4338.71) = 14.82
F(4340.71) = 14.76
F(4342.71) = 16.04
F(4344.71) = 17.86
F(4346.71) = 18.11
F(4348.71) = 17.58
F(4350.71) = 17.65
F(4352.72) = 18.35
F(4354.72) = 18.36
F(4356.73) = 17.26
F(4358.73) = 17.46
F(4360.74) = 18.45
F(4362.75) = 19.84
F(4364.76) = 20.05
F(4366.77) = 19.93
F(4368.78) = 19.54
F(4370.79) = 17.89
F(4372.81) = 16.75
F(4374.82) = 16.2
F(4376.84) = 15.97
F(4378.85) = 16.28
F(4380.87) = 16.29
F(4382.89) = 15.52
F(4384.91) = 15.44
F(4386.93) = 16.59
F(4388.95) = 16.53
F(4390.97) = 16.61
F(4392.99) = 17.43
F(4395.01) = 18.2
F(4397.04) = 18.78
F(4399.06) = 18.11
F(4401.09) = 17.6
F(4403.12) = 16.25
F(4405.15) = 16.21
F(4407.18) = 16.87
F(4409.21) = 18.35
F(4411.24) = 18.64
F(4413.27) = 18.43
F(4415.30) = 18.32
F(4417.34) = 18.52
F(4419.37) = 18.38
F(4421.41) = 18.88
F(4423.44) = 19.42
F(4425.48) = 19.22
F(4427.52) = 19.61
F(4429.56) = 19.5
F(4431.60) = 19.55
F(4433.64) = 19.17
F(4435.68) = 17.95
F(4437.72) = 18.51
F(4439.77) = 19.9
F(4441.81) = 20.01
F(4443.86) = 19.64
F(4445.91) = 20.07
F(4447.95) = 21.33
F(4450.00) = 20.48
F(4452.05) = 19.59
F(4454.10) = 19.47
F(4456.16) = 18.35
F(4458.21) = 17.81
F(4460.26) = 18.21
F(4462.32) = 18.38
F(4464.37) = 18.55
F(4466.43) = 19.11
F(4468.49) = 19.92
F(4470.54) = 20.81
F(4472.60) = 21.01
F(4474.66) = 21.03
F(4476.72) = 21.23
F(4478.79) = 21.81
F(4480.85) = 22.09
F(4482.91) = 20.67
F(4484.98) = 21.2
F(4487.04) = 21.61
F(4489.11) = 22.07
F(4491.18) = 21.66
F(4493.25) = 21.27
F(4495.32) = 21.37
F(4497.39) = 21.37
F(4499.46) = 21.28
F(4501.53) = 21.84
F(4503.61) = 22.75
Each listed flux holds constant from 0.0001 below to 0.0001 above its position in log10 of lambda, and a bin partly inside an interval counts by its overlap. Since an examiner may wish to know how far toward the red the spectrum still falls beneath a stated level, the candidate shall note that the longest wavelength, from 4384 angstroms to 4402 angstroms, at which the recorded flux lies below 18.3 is 4401.09 angstroms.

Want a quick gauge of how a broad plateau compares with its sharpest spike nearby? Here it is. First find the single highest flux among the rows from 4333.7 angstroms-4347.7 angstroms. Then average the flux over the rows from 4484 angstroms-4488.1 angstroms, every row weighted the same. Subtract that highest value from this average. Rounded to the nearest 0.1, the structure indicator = 3.0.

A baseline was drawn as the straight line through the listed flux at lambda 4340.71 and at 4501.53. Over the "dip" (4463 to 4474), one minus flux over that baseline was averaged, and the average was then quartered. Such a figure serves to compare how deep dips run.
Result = 0.01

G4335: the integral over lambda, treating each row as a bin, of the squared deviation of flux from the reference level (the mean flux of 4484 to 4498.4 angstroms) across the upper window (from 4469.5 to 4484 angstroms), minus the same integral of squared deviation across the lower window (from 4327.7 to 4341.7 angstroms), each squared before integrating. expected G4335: -322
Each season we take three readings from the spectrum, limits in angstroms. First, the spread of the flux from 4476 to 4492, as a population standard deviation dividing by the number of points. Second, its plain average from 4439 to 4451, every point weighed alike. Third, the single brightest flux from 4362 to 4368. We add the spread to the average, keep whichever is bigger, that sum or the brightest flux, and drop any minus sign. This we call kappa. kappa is 20.7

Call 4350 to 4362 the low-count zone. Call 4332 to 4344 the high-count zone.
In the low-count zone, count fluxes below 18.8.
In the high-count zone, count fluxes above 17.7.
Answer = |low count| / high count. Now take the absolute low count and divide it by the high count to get 3.0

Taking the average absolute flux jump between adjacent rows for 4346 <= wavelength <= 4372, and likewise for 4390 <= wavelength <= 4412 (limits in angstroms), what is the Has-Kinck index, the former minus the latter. -0.1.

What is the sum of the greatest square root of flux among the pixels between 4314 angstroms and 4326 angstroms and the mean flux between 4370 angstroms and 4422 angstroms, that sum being 21.6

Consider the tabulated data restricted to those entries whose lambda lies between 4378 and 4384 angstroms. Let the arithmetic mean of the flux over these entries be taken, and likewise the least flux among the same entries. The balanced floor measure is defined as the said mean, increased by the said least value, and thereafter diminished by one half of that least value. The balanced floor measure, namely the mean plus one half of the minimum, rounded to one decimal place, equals 23.8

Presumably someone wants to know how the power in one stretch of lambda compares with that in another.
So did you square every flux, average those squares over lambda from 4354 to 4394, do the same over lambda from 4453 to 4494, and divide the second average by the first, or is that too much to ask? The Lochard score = 1.36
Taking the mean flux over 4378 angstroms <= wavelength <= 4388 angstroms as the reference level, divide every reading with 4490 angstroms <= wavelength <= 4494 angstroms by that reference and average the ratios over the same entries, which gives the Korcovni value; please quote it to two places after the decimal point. 1.34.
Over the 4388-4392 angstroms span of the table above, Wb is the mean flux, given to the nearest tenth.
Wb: 16.6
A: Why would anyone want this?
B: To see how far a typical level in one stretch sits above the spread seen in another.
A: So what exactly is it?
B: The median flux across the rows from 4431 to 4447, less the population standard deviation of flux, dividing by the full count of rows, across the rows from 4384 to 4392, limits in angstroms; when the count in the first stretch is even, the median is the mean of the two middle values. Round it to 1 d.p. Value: 19.1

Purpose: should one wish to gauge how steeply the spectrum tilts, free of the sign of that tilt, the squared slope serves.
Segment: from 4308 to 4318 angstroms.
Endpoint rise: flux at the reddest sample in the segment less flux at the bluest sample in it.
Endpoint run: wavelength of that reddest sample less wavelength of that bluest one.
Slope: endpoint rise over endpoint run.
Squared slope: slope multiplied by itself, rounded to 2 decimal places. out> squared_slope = 0.62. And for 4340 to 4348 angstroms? 0.31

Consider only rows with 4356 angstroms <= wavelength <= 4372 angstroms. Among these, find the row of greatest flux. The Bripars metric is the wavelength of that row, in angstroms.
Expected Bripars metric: 4364.76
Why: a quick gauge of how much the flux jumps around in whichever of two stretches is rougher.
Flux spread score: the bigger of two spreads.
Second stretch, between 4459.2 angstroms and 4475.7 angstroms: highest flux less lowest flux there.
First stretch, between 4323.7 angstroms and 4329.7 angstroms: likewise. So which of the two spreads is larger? 2.8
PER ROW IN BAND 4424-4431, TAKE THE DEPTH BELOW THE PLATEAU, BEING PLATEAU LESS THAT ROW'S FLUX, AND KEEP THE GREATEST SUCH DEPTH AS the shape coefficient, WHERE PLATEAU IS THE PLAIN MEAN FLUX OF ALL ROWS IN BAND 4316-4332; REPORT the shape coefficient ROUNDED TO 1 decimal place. -2.1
